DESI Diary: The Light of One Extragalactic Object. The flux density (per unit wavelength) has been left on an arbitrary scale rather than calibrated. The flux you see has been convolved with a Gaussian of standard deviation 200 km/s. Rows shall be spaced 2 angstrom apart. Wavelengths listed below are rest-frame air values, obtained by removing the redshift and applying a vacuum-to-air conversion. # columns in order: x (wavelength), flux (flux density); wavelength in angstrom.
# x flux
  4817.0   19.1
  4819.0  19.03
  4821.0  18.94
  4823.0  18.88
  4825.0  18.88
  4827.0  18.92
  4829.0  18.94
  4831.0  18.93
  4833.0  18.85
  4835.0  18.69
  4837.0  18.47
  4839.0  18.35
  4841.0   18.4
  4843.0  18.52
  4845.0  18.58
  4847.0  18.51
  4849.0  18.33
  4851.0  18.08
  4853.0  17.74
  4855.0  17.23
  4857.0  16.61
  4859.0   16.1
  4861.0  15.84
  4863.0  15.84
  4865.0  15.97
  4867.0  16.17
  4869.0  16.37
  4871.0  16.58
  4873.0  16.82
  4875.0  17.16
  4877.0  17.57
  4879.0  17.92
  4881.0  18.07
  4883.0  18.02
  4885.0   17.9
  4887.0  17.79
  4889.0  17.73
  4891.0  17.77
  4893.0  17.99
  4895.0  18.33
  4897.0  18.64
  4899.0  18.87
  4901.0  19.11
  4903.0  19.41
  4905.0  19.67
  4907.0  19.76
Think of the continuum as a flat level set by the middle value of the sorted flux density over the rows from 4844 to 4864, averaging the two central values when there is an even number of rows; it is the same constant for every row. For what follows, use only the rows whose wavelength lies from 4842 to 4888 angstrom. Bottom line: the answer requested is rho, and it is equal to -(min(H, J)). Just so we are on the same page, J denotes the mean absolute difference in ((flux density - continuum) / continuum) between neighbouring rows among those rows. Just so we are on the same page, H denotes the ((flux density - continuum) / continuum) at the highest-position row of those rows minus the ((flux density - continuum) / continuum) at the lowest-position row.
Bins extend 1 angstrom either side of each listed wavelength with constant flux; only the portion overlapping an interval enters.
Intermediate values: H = -0.04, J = 0.014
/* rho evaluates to 0.042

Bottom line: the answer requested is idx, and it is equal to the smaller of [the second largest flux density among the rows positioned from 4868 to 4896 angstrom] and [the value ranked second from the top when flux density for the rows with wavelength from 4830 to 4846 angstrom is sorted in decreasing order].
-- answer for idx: 18.1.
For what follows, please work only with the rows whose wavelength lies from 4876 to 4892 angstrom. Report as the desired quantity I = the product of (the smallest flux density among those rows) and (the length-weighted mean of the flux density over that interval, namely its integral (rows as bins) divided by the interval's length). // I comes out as 314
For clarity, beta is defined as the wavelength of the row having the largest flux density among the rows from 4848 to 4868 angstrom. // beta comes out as 4849.0 angstrom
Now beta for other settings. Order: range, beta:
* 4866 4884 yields 4881.0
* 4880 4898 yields 4897.0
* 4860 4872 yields 4871.0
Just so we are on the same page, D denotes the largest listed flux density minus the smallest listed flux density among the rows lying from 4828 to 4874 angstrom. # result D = 3.1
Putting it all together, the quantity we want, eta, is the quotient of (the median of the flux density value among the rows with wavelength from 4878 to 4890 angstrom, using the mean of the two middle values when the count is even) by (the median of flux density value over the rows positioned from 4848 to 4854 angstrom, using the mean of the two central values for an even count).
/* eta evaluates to 0.99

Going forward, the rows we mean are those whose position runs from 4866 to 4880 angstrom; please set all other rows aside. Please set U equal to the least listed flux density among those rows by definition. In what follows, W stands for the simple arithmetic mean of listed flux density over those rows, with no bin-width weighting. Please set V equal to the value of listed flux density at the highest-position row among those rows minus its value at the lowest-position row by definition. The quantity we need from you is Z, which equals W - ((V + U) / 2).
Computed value 8.0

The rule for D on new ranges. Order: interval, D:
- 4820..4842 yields 0.6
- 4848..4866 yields 2.5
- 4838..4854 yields 0.8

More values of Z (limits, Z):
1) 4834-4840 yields 9.5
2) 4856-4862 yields 8.6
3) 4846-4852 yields 9.5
